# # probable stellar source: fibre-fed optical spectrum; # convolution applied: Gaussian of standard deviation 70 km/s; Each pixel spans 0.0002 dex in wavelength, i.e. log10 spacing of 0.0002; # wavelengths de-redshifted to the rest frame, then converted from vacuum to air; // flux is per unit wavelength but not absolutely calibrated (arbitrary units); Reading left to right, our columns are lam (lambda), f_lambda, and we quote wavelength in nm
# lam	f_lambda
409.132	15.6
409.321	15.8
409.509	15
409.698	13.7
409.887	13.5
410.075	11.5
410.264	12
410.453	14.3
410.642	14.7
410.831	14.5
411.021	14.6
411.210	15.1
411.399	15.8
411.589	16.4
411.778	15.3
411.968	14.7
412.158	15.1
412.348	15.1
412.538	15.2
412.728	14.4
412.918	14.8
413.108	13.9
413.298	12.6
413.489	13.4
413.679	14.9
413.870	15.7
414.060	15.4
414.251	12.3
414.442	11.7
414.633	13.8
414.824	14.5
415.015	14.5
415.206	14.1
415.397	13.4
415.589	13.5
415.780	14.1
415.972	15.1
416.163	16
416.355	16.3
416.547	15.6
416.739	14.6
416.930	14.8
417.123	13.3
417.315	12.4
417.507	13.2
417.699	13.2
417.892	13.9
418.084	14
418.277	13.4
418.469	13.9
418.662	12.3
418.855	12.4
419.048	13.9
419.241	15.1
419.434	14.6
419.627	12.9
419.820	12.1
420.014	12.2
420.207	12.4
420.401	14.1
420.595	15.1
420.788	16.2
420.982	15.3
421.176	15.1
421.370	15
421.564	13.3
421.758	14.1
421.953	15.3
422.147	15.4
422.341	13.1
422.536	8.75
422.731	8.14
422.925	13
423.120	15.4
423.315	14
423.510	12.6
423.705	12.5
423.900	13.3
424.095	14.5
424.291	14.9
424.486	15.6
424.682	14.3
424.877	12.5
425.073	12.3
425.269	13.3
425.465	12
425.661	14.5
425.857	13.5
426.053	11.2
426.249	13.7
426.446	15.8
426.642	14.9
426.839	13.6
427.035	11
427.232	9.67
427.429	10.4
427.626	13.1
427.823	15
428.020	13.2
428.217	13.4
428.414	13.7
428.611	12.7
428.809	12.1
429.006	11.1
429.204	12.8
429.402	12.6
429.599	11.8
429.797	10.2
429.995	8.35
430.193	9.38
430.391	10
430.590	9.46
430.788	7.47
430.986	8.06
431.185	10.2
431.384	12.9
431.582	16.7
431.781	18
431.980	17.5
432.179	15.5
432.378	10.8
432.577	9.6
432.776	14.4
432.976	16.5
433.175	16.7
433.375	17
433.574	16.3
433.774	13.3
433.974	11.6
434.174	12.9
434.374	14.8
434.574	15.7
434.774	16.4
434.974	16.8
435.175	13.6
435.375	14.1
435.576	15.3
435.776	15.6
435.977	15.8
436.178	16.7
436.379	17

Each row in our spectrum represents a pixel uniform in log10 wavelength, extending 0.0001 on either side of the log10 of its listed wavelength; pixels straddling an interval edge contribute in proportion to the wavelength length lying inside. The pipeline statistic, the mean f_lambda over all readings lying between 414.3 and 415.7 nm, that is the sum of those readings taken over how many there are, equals 13.6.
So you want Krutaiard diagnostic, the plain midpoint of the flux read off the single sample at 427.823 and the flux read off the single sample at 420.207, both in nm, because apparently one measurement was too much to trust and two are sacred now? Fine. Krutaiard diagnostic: 13.7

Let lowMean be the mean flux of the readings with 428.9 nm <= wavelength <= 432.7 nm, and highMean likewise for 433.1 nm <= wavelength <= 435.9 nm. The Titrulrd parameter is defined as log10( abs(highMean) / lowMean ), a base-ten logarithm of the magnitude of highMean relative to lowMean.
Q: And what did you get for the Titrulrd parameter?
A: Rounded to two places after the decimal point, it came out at 0.11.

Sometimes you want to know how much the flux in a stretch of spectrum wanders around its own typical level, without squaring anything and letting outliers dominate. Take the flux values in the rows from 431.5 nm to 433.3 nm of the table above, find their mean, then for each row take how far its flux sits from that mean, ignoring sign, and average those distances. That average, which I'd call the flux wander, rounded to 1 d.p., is 2.3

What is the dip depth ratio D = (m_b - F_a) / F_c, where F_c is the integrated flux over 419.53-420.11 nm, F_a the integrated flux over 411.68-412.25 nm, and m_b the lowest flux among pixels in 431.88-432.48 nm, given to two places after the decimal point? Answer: 0.31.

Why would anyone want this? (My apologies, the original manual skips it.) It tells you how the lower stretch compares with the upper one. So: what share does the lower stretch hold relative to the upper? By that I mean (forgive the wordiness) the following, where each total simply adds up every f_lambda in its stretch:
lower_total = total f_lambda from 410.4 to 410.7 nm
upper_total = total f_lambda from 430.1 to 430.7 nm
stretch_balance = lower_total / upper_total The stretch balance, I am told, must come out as 1.01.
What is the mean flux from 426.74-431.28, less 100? -88.7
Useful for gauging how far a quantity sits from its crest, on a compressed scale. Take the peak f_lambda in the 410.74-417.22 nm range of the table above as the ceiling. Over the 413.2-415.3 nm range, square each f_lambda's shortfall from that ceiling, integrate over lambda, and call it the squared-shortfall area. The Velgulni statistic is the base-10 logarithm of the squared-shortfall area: 1.21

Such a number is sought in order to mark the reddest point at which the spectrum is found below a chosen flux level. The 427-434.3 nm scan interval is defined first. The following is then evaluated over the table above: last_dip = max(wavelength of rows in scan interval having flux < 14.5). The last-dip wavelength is 434.174 nm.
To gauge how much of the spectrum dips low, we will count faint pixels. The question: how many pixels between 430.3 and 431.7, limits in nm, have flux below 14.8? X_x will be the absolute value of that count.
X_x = 6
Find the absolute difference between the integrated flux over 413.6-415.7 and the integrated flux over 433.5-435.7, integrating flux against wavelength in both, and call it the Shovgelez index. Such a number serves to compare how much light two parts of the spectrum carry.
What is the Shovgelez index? 2.8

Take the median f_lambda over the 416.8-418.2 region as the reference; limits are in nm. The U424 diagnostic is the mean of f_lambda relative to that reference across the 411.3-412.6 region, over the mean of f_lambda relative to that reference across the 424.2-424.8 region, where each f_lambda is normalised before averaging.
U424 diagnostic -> 1.03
